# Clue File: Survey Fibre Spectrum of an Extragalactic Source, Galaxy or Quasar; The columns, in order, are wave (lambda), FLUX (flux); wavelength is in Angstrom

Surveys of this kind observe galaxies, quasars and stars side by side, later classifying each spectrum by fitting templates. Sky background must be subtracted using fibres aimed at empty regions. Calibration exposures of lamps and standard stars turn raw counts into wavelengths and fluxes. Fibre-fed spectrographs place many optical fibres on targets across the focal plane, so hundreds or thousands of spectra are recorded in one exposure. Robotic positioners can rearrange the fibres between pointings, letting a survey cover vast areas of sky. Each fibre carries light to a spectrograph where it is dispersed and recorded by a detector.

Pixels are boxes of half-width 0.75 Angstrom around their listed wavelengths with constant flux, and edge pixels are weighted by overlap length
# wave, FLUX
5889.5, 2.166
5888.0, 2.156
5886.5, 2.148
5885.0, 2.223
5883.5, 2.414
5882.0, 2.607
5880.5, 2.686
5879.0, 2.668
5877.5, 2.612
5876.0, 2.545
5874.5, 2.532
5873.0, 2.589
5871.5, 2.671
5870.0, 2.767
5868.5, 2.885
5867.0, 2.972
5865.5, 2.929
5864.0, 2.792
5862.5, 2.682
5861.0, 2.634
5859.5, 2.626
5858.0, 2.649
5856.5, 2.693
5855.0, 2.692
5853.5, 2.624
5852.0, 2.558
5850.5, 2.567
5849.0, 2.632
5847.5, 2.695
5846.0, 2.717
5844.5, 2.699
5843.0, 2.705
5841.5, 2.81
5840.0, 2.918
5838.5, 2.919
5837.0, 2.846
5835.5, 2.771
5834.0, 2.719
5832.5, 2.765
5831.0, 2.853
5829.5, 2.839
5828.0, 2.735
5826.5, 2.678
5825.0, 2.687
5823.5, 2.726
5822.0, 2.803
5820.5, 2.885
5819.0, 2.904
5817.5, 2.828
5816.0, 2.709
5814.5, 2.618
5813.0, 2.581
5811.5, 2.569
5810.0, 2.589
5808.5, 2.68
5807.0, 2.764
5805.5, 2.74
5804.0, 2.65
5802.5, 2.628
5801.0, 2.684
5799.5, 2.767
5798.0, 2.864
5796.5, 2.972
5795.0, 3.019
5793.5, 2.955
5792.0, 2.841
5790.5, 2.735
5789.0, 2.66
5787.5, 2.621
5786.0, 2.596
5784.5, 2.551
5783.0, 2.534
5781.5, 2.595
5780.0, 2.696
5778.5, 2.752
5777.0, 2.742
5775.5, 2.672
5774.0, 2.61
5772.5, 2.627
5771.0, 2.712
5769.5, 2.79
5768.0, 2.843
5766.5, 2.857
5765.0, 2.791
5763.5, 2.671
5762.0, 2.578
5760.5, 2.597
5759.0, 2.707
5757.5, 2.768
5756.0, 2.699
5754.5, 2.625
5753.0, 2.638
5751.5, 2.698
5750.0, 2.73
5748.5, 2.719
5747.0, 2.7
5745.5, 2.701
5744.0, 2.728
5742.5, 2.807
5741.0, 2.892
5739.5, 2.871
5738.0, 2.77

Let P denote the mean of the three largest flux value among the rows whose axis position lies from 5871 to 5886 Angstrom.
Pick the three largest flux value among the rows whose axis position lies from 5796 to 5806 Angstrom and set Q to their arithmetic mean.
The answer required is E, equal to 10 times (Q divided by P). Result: 10.7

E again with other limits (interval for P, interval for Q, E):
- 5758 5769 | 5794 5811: 10.4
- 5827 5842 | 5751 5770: 9.8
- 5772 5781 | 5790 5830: 10.9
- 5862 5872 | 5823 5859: 9.9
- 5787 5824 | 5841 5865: 9.3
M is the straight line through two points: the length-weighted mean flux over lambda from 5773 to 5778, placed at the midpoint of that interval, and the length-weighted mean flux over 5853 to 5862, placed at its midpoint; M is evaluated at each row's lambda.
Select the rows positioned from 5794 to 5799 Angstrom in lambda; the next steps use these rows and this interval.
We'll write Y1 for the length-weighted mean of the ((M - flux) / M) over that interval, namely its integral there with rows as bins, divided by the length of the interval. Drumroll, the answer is -0.102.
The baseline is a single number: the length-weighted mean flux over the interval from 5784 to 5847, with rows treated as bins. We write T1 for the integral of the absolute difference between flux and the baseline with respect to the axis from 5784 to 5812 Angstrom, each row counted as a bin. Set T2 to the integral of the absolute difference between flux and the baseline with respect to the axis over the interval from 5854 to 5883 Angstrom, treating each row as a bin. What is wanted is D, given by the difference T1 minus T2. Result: -0.2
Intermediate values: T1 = 3.3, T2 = 3.47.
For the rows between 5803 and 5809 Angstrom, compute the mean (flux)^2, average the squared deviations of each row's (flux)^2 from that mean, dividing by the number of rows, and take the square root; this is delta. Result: 0.2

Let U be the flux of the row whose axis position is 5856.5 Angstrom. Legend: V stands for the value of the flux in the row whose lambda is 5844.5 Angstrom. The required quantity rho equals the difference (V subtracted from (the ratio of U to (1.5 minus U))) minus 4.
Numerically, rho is -8.96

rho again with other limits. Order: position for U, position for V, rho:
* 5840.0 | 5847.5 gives -8.75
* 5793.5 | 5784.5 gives -8.58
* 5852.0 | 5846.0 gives -9.13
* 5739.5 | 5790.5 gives -8.83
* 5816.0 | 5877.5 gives -8.85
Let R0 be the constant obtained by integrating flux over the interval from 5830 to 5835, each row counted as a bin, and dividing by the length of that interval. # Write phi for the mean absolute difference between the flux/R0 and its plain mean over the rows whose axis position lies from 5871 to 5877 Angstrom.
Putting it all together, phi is 0.016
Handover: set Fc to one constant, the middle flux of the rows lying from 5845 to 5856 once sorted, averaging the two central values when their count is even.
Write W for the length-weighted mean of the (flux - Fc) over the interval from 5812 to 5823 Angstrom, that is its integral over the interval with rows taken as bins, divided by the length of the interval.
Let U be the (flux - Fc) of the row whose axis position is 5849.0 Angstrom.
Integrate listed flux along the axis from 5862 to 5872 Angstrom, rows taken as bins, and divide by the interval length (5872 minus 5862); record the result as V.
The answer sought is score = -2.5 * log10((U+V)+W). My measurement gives -1.17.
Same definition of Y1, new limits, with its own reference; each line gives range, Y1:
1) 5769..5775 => -0.001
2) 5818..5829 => -0.042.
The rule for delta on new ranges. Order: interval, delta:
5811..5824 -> 0.7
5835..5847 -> 0.5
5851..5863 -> 0.2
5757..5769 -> 0.5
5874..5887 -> 0.9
